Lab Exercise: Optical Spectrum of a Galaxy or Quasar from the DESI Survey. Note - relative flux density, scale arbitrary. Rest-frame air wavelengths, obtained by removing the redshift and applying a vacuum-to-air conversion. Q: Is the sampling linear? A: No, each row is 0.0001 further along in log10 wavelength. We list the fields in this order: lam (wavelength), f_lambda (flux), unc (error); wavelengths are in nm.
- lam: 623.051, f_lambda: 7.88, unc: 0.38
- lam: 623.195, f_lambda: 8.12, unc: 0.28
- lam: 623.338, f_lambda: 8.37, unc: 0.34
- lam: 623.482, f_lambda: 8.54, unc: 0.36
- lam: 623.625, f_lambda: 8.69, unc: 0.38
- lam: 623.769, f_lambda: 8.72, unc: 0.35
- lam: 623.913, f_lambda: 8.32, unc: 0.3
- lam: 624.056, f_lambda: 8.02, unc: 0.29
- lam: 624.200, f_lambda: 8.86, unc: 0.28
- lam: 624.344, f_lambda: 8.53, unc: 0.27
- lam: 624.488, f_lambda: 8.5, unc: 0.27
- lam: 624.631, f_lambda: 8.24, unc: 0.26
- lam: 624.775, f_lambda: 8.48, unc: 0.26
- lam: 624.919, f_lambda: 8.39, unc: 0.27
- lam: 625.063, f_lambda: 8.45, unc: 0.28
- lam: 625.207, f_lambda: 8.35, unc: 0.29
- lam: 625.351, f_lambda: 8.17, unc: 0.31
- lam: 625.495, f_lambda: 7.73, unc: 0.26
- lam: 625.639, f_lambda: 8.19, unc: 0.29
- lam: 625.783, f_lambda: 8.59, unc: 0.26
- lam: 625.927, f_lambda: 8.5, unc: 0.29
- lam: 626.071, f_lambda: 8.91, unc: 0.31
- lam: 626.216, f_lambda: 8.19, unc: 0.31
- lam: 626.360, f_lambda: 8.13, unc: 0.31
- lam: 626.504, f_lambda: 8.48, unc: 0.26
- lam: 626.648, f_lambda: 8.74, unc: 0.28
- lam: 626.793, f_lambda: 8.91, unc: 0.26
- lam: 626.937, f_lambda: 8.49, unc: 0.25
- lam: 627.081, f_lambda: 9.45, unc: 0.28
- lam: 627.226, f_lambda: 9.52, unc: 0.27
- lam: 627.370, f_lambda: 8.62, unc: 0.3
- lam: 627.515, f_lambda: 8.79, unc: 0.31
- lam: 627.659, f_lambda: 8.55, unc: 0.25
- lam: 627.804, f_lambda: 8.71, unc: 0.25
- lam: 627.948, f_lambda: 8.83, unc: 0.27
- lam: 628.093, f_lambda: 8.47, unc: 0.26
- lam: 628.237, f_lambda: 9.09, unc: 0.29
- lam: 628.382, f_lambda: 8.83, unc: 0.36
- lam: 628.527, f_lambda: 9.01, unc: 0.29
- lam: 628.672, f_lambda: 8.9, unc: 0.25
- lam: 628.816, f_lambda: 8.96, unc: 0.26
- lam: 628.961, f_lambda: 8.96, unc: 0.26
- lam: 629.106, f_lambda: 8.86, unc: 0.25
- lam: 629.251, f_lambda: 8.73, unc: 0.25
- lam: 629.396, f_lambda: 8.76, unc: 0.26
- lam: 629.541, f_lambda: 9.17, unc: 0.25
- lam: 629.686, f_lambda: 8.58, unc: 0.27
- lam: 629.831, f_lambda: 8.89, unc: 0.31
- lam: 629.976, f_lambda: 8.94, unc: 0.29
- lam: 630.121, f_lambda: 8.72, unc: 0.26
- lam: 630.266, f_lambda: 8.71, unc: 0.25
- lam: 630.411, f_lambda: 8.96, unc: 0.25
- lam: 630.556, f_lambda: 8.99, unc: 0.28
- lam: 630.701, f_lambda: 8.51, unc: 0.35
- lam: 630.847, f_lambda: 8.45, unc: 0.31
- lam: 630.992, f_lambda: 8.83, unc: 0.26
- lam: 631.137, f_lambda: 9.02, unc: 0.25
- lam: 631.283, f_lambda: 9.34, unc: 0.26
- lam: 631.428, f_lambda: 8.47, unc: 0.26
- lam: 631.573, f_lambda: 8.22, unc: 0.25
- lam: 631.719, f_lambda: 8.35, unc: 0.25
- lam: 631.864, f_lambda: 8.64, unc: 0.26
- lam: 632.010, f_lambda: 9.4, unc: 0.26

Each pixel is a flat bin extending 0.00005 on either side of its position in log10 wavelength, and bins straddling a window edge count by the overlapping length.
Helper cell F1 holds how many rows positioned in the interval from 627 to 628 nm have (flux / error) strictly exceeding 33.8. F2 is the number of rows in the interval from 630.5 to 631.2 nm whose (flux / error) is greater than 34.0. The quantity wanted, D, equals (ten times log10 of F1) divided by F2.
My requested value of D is 4.8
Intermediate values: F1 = 3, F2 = 1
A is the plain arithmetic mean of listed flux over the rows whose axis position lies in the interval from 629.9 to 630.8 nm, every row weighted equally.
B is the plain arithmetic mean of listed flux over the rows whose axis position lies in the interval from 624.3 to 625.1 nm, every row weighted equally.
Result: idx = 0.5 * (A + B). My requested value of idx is 8.62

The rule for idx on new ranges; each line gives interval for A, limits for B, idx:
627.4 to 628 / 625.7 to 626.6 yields 8.59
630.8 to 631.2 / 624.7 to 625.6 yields 8.51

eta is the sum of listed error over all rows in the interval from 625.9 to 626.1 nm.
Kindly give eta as 0.600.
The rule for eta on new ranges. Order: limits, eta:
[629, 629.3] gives 0.500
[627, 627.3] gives 0.550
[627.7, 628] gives 0.520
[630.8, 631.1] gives 0.570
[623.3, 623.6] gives 0.700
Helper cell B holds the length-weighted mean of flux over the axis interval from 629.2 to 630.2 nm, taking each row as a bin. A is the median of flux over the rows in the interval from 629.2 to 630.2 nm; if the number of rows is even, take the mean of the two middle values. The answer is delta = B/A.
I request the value 1.01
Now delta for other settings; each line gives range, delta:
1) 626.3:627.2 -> 1.02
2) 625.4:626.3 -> 1.00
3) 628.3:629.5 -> 1.00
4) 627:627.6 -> 1.00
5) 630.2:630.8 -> 0.99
